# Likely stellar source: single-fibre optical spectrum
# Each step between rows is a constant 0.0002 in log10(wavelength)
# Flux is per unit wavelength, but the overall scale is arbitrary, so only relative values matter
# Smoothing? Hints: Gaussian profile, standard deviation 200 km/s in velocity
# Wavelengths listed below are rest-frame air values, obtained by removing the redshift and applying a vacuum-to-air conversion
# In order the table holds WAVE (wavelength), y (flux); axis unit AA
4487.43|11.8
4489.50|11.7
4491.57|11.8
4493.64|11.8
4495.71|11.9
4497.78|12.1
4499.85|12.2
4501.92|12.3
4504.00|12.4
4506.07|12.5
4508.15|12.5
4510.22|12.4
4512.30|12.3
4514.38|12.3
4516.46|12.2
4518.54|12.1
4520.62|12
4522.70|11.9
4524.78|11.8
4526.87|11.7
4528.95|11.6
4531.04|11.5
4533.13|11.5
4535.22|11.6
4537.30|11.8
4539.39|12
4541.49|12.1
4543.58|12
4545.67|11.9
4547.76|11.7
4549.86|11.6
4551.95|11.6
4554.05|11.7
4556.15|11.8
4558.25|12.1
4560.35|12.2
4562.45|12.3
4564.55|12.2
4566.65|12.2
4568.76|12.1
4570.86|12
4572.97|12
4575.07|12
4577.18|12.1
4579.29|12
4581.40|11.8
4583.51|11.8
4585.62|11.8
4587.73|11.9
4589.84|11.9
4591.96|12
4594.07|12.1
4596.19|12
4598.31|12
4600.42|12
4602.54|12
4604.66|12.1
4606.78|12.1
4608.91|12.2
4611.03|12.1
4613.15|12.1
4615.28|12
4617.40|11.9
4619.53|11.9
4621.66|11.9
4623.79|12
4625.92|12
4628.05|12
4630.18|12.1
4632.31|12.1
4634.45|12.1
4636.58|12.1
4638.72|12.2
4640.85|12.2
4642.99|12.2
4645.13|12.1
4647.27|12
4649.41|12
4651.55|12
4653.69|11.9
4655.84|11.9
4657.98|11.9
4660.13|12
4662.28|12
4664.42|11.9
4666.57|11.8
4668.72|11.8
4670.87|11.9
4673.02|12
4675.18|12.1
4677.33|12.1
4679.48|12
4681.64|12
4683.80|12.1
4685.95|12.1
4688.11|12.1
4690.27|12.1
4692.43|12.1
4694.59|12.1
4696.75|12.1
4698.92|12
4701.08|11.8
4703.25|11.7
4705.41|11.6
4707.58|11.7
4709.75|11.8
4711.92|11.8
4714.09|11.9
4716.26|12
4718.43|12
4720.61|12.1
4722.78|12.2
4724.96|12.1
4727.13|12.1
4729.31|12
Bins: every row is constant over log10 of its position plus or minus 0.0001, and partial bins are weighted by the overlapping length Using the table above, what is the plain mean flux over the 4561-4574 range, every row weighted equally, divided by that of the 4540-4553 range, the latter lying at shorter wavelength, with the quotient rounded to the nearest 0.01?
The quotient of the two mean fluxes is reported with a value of 1.03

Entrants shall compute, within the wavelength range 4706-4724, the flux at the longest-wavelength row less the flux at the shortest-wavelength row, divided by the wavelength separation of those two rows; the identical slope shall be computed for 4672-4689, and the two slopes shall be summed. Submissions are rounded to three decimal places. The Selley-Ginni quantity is 0.040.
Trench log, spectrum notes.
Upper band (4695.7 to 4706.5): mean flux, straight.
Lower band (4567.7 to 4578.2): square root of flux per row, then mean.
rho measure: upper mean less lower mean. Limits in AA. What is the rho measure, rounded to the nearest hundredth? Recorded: 8.37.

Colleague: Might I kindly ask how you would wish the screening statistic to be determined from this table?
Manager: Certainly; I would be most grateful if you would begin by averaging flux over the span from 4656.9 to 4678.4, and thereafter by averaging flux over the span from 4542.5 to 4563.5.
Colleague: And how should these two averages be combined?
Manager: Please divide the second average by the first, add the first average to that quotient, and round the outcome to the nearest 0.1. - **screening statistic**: 12.9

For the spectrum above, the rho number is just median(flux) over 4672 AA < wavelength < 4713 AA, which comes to 12.0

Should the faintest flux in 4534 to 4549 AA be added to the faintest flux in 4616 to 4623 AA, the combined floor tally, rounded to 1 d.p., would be 23.5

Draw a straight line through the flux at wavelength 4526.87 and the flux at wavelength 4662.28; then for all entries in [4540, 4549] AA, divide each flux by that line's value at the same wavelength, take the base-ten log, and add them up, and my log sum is 0.027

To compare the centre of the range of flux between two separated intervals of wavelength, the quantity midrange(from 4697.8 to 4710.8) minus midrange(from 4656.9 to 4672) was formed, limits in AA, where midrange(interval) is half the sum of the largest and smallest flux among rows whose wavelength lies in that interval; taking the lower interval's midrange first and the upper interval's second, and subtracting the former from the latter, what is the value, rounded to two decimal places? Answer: -0.10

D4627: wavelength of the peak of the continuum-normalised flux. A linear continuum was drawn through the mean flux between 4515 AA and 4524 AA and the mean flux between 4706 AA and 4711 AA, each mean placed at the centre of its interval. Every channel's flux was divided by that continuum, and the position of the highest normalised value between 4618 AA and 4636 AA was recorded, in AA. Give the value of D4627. 4634.45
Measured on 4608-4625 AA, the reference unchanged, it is 4608.91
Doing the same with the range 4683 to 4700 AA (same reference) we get 4696.75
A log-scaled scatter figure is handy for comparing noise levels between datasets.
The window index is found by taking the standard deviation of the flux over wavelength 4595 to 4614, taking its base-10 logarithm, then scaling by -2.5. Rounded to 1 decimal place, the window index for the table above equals 2.9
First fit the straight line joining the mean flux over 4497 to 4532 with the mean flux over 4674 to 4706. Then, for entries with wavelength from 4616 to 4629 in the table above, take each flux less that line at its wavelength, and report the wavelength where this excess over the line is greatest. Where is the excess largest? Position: 4628.05 AA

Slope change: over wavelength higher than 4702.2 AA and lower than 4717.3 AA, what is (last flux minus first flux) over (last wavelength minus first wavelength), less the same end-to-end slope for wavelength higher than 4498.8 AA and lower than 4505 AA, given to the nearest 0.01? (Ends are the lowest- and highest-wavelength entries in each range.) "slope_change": -0.03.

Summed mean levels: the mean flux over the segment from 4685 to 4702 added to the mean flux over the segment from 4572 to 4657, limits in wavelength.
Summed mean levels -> 24.1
